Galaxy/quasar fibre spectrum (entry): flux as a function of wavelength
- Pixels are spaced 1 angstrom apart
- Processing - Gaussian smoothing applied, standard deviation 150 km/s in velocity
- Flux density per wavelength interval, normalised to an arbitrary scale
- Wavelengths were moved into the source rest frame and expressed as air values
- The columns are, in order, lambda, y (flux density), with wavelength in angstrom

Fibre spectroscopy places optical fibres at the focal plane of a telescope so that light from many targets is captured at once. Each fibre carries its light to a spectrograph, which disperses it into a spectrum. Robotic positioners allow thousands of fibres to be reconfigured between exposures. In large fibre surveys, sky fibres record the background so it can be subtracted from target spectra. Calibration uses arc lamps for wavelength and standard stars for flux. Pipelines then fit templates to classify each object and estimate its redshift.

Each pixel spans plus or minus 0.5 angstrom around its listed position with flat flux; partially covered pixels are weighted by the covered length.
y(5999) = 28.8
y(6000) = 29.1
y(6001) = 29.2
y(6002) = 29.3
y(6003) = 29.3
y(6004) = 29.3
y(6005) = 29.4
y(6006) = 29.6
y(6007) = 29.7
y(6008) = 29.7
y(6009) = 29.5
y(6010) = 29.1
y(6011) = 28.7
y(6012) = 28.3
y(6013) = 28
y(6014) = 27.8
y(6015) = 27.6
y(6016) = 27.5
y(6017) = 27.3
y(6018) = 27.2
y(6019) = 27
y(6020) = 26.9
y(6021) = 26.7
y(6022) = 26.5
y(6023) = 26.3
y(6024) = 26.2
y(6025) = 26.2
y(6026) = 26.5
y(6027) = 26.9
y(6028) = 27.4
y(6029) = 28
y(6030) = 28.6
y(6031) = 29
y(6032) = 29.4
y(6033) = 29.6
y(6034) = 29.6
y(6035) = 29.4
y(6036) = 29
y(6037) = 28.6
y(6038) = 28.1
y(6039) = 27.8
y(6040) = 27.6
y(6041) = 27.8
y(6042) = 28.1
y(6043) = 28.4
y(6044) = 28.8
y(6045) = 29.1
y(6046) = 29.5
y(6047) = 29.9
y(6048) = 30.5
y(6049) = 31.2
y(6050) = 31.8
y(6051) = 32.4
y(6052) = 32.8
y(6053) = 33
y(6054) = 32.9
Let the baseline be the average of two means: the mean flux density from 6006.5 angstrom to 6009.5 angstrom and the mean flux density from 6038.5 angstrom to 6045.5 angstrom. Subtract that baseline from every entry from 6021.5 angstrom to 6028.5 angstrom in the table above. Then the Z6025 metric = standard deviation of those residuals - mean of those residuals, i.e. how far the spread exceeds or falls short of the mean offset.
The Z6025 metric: 2.8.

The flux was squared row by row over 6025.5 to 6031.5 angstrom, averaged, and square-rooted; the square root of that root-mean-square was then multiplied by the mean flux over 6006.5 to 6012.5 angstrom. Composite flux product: 154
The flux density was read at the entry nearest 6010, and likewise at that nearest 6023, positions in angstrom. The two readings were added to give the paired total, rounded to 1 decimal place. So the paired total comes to 55.4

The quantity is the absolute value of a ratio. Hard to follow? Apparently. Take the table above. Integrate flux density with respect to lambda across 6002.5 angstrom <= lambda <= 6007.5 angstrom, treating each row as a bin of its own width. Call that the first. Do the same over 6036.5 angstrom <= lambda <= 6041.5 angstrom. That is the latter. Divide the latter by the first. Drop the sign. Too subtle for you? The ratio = 0.95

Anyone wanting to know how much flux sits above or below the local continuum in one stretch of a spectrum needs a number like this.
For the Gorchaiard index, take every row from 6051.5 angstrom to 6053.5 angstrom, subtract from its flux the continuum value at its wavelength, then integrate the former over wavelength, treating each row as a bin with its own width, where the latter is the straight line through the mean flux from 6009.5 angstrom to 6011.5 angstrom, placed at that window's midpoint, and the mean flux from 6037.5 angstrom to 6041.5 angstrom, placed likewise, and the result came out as 11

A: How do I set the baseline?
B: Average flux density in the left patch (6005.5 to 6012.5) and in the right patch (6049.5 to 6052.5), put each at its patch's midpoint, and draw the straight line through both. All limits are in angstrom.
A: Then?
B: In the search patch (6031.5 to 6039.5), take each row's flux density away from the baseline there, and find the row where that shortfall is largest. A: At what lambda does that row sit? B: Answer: 6039 angstrom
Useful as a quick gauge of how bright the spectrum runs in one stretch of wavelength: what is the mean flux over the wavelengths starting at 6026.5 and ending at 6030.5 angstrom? 27.7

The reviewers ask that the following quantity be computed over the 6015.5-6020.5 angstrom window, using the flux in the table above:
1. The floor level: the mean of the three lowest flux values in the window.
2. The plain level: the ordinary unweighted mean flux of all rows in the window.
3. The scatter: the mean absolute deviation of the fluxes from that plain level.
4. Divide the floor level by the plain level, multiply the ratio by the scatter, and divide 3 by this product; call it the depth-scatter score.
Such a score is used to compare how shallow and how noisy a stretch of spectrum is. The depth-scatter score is 16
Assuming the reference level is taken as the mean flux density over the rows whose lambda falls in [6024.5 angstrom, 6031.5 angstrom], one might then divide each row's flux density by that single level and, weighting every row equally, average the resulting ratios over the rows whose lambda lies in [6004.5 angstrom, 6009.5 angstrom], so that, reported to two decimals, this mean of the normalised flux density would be 1.08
